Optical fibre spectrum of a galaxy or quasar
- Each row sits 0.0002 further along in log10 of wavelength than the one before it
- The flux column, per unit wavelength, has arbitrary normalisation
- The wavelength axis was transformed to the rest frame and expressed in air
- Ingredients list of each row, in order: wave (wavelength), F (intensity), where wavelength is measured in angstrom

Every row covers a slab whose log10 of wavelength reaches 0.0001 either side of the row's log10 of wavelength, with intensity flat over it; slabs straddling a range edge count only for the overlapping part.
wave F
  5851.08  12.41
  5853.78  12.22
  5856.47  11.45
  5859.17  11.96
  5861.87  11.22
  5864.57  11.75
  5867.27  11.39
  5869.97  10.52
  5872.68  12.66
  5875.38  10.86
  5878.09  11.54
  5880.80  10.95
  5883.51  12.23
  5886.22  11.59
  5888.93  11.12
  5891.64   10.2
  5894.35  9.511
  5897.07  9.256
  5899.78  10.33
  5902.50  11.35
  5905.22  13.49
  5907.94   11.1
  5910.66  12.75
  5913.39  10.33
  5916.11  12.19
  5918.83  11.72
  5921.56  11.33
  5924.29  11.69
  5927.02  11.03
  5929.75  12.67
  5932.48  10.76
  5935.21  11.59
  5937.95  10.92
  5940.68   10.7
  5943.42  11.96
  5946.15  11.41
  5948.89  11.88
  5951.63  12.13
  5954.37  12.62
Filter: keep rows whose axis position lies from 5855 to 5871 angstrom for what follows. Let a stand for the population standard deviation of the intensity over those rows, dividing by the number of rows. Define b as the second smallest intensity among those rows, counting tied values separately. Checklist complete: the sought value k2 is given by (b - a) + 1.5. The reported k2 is 12.3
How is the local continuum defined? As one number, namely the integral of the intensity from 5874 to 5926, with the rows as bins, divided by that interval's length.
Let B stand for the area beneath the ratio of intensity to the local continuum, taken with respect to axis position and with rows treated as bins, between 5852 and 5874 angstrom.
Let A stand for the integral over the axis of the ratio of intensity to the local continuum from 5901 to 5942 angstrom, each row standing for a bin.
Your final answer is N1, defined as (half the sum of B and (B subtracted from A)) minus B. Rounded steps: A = 42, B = 23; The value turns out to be -2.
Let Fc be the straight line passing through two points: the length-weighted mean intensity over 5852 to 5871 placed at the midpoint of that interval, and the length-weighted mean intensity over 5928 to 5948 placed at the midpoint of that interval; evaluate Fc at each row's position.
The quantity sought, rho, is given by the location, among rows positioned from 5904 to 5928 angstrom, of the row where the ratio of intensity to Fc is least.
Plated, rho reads 5913.39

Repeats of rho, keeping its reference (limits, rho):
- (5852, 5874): 5869.97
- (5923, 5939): 5932.48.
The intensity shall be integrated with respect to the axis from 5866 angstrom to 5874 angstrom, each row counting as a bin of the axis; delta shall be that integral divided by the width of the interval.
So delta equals 11.5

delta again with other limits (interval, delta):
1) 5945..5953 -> 11.8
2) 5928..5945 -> 11.4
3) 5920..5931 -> 11.7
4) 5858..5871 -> 11.4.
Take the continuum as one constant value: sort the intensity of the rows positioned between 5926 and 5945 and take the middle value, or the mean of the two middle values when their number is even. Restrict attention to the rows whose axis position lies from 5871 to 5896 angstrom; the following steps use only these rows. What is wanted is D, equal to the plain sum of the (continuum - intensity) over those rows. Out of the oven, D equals -1.4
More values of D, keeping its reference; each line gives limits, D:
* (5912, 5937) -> -4.0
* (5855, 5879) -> -4.1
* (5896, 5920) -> -3.2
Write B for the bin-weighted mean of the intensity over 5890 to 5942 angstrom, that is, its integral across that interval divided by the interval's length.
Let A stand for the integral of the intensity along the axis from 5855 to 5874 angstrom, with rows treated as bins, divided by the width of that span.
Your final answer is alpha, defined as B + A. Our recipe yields 22.8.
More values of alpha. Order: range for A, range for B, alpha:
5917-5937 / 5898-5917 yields 23.1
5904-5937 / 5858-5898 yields 22.8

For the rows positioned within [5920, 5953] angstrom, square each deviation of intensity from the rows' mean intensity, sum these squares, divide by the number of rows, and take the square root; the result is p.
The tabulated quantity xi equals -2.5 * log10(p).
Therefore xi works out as 0.6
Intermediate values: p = 0.57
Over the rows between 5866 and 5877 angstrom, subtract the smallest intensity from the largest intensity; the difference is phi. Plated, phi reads 2.14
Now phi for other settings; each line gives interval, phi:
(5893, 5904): 2.09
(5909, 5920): 2.42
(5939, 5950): 1.26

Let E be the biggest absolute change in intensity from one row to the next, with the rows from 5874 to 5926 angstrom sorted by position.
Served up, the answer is 2.42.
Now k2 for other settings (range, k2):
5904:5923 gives 11.6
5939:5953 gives 12.4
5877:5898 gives 10.0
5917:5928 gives 12.5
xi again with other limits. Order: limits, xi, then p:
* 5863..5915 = -0.1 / 1.06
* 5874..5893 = 0.6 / 0.60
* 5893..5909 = -0.4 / 1.41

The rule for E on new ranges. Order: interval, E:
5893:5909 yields 2.39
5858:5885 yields 2.14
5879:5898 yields 1.28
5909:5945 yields 2.42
